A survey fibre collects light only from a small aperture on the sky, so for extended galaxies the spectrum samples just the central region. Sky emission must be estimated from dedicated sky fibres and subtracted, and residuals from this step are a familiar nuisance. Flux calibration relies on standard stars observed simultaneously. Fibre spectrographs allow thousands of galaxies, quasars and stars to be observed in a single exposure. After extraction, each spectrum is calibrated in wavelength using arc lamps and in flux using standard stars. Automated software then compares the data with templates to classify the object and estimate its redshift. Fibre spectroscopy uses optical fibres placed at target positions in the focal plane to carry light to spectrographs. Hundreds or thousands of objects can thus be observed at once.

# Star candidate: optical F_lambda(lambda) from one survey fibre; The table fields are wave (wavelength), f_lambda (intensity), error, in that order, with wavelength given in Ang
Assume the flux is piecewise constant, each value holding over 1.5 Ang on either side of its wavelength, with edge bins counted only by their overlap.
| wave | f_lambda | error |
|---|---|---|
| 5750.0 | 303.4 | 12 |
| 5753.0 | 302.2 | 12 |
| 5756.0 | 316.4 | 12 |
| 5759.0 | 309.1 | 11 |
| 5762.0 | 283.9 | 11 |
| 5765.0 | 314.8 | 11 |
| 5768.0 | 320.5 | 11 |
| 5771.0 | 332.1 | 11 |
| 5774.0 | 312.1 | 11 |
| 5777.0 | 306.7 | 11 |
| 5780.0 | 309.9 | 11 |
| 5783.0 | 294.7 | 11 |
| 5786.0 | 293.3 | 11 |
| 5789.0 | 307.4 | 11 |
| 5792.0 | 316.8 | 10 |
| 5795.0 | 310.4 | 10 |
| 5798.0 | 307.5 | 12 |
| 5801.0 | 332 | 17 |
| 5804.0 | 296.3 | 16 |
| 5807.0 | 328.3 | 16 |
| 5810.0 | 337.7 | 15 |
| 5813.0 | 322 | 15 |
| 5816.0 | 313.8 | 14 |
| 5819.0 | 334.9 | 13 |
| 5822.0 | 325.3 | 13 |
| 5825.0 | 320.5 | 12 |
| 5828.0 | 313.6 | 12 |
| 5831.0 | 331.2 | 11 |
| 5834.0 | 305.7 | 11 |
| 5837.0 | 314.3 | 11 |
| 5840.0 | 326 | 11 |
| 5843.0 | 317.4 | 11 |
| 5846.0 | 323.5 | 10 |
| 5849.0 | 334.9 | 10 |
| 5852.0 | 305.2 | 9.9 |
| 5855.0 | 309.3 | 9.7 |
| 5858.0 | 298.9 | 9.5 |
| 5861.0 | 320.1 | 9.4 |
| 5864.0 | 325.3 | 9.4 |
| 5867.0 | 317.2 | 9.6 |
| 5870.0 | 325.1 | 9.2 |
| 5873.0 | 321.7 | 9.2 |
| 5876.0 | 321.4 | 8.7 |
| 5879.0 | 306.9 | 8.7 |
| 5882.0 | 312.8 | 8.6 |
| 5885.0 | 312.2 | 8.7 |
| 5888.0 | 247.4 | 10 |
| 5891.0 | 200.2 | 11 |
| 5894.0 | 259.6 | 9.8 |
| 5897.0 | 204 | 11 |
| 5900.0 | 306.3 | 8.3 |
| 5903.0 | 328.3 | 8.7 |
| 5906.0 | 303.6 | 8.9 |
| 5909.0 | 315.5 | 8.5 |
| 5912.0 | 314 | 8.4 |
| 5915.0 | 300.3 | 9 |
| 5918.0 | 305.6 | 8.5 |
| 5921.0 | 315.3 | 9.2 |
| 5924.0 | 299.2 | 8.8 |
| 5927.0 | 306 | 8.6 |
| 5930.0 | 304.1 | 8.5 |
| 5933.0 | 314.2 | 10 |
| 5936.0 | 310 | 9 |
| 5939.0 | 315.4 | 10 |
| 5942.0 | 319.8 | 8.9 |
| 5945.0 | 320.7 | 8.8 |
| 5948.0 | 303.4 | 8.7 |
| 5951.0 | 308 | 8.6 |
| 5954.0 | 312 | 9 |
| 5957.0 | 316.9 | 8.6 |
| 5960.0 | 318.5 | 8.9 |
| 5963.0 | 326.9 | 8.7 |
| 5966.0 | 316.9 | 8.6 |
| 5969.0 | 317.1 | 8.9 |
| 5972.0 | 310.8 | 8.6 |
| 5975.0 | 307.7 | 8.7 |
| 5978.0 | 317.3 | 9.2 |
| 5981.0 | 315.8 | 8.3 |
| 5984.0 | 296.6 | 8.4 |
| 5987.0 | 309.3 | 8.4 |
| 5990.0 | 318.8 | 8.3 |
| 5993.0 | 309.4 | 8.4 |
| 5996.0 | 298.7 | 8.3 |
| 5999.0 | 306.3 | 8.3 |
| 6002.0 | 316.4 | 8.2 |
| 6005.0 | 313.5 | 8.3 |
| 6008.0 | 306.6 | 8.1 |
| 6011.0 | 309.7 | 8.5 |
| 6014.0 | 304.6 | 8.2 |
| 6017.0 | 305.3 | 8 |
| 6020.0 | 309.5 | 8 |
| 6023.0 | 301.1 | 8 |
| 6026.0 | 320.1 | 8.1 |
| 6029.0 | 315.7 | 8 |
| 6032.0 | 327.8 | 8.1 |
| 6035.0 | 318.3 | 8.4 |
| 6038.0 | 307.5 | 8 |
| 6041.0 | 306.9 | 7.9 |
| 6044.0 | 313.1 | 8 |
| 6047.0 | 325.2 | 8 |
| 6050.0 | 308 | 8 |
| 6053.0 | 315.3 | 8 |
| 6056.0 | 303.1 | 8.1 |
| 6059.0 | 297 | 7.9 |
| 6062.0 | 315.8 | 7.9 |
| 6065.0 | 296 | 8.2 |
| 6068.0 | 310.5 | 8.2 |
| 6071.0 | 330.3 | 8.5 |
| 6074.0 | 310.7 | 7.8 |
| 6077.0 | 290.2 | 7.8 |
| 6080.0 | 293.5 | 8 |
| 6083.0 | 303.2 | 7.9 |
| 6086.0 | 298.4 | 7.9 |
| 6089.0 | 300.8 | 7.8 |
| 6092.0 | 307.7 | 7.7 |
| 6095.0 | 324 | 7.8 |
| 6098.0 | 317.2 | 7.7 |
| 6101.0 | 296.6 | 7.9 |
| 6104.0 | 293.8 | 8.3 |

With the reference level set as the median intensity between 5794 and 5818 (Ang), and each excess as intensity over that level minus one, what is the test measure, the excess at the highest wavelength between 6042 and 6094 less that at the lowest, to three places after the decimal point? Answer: -0.017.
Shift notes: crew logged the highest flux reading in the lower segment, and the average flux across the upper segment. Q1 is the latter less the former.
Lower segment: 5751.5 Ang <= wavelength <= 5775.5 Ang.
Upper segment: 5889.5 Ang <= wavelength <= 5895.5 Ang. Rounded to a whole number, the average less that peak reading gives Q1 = -102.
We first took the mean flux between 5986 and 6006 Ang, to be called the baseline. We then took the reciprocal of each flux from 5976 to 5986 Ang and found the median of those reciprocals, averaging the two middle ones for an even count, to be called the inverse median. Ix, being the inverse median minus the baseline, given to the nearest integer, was -310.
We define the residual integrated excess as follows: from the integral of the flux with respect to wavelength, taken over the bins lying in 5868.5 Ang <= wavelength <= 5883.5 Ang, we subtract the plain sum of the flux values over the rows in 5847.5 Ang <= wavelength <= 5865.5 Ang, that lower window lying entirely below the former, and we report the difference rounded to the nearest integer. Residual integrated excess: 2870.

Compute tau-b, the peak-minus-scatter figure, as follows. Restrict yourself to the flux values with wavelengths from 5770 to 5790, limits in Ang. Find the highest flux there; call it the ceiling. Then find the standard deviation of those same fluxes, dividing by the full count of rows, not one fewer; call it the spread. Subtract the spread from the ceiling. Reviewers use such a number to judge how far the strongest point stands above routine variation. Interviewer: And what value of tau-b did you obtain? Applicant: 320.2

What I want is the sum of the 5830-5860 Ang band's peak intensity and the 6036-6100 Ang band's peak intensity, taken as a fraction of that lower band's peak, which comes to 1.99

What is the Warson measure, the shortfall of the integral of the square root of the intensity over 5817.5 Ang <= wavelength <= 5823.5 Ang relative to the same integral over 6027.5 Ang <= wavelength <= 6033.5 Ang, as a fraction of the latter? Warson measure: -0.013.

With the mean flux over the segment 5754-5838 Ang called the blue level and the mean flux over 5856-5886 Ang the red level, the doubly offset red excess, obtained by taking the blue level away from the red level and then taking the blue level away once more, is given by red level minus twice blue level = -313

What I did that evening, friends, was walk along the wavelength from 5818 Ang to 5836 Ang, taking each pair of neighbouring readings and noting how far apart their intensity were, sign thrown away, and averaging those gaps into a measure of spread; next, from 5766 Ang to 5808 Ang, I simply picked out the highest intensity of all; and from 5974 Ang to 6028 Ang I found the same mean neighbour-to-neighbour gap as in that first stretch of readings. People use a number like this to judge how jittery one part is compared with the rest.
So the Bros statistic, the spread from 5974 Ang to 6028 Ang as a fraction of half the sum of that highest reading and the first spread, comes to 0.048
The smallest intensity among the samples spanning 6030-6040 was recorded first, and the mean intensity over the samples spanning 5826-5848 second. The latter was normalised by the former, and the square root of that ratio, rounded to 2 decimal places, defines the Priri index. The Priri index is 1.02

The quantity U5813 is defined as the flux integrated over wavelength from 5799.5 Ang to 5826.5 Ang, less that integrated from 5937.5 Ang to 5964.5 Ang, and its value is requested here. 208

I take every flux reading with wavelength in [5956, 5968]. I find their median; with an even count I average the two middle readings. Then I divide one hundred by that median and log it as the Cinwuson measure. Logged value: 0.315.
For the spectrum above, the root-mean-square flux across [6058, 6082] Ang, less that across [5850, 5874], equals -10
